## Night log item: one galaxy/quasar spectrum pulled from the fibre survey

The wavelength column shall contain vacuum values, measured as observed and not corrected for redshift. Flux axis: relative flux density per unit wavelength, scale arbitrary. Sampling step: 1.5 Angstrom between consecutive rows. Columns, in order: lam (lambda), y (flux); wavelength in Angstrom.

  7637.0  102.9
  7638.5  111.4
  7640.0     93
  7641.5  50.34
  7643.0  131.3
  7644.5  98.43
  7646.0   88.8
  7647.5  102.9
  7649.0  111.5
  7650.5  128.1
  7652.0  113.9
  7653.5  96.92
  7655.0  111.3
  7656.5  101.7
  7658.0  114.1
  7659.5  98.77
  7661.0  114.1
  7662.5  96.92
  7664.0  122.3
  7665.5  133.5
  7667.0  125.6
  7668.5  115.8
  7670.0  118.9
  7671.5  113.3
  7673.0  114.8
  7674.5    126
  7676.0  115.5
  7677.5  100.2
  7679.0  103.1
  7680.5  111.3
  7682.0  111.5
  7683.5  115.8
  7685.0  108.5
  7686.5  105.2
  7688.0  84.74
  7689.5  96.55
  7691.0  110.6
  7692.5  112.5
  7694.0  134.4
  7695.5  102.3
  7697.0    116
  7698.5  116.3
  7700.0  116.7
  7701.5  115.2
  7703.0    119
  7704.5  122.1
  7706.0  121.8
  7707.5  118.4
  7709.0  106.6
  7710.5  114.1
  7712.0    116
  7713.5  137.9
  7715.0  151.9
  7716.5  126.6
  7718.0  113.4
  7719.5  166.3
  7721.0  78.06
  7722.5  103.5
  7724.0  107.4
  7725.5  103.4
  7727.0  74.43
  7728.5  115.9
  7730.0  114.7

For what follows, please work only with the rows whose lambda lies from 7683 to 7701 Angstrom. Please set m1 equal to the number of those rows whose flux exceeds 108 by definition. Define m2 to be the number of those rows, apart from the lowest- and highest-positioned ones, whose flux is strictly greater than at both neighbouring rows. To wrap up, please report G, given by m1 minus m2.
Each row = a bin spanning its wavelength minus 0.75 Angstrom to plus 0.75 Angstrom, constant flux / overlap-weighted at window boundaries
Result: 7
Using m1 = 8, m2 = 1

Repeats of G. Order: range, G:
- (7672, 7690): 5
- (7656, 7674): 5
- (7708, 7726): 4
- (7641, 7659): 3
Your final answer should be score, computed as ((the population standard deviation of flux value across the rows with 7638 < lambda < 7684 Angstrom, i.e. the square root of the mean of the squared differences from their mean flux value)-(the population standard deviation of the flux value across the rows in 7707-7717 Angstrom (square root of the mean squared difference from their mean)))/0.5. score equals 2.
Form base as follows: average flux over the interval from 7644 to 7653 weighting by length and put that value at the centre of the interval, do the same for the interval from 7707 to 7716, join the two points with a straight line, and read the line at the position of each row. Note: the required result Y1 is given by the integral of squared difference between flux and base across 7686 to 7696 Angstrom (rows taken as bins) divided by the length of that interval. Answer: 345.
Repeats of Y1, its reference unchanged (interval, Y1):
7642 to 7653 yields 277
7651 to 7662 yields 68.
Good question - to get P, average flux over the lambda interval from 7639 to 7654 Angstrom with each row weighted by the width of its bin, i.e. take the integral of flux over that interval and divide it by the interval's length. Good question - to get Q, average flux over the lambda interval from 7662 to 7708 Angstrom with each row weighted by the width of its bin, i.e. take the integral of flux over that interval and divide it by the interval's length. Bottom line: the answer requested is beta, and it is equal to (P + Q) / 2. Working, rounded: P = 102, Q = 114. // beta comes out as 108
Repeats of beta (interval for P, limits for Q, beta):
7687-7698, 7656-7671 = 111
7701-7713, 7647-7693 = 114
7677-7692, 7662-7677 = 112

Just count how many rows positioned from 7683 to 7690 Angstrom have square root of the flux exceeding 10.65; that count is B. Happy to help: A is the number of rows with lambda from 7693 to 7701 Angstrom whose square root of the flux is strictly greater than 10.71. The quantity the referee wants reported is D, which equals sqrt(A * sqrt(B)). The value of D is 2.0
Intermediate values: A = 4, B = 1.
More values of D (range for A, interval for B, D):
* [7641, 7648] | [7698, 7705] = 1.5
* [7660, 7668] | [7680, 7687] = 1.7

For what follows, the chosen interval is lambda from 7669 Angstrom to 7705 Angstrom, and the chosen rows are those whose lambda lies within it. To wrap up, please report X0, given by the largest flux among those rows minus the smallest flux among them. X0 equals 50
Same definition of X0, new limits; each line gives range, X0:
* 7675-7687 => 16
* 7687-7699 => 50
